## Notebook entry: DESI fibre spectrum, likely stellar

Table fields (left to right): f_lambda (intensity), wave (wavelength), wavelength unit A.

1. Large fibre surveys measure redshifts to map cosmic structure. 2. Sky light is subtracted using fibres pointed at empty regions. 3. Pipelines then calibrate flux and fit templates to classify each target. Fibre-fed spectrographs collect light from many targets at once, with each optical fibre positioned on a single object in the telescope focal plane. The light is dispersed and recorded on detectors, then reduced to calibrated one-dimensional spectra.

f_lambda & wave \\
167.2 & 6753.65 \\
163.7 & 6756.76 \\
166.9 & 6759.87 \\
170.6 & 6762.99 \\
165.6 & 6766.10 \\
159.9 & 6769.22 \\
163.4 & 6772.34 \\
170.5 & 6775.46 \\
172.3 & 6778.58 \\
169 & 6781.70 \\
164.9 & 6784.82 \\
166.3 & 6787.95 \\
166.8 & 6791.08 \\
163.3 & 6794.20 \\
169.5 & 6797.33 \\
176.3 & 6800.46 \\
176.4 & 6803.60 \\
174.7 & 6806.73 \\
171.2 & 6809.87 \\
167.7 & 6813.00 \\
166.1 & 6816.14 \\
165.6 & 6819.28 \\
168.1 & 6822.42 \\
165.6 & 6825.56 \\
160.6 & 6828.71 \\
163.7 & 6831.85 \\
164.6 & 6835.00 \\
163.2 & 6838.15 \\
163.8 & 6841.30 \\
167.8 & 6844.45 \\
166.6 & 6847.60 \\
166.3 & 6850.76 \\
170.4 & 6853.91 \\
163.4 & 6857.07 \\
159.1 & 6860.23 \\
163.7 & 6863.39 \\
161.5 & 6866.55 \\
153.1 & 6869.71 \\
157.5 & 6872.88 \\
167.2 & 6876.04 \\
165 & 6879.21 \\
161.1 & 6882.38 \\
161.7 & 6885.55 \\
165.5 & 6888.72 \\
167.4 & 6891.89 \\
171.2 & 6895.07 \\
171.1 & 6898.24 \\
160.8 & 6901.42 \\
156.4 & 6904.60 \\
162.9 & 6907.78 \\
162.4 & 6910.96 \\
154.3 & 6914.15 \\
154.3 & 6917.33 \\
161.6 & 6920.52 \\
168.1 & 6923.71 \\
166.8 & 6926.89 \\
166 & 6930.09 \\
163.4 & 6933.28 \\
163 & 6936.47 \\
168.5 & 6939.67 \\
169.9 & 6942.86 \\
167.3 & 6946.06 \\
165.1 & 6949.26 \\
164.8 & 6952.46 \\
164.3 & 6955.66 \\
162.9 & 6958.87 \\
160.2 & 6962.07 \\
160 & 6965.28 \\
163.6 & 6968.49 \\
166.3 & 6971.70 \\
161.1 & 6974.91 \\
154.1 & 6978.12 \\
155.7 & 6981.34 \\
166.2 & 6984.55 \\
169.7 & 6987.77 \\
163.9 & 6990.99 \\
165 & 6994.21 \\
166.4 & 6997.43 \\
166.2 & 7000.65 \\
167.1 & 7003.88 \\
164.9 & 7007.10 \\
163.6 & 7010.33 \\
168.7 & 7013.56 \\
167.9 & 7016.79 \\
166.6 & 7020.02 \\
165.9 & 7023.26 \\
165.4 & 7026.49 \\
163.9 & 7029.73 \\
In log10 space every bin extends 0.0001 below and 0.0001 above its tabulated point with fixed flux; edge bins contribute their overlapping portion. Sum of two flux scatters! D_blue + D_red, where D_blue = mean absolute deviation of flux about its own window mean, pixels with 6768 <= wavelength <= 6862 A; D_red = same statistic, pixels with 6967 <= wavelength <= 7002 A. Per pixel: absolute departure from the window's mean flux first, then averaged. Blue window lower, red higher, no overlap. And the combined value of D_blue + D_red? 7.0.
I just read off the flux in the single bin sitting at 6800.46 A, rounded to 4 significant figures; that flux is 176.3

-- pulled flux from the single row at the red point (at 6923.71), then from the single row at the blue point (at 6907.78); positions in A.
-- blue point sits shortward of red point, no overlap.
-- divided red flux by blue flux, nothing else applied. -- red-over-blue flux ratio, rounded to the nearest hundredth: 1.03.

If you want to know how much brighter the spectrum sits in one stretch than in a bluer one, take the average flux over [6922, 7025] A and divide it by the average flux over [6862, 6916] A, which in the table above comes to 1.01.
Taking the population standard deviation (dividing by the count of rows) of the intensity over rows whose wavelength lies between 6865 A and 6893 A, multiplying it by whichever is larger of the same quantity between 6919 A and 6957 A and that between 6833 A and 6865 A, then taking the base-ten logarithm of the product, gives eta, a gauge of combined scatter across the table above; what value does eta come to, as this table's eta 1.1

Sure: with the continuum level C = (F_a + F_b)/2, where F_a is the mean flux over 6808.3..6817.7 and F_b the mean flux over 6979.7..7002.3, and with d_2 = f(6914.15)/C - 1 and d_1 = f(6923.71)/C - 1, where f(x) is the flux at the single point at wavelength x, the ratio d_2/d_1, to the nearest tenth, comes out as -7.8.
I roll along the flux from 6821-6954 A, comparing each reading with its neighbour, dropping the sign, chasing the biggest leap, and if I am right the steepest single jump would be 10.3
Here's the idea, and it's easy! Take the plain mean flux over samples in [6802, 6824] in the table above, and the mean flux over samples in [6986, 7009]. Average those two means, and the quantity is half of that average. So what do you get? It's 84.0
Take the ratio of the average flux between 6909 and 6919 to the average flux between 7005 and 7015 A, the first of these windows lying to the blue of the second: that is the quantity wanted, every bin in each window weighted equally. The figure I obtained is 0.95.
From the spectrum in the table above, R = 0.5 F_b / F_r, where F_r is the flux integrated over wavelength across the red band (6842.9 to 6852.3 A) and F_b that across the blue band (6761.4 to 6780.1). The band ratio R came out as 1.0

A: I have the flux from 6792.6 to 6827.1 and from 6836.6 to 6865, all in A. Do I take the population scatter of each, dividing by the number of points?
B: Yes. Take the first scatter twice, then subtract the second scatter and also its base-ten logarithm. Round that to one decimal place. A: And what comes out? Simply 5.2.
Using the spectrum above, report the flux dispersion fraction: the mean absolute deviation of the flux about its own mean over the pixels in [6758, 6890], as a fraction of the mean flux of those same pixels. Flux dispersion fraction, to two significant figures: 0.021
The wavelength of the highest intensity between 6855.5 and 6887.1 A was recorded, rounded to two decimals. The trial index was 6876.04 A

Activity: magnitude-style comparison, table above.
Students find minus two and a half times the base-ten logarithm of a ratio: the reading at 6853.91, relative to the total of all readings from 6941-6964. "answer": 2.08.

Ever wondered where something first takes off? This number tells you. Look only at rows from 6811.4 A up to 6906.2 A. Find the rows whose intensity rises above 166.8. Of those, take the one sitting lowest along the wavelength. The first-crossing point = 6813.00 A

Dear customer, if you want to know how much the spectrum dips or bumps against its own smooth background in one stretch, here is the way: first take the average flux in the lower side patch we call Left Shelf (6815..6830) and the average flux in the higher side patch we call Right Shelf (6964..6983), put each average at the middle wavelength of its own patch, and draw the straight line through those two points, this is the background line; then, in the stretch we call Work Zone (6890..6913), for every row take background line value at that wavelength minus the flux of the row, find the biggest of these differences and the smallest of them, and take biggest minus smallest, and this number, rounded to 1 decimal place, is 14.5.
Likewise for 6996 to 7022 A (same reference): 5.2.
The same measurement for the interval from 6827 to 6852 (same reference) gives 7.7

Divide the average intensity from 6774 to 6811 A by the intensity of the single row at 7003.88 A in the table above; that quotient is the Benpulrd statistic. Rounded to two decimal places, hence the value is 1.02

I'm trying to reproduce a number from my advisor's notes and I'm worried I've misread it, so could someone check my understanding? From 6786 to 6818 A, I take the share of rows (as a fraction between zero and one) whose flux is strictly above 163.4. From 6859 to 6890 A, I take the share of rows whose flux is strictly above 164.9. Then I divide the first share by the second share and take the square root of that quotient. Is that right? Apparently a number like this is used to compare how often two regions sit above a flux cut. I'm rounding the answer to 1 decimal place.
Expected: 1.7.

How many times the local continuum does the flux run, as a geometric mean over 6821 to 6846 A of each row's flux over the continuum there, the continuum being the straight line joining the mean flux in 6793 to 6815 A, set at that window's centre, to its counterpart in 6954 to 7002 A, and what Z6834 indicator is 0.969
